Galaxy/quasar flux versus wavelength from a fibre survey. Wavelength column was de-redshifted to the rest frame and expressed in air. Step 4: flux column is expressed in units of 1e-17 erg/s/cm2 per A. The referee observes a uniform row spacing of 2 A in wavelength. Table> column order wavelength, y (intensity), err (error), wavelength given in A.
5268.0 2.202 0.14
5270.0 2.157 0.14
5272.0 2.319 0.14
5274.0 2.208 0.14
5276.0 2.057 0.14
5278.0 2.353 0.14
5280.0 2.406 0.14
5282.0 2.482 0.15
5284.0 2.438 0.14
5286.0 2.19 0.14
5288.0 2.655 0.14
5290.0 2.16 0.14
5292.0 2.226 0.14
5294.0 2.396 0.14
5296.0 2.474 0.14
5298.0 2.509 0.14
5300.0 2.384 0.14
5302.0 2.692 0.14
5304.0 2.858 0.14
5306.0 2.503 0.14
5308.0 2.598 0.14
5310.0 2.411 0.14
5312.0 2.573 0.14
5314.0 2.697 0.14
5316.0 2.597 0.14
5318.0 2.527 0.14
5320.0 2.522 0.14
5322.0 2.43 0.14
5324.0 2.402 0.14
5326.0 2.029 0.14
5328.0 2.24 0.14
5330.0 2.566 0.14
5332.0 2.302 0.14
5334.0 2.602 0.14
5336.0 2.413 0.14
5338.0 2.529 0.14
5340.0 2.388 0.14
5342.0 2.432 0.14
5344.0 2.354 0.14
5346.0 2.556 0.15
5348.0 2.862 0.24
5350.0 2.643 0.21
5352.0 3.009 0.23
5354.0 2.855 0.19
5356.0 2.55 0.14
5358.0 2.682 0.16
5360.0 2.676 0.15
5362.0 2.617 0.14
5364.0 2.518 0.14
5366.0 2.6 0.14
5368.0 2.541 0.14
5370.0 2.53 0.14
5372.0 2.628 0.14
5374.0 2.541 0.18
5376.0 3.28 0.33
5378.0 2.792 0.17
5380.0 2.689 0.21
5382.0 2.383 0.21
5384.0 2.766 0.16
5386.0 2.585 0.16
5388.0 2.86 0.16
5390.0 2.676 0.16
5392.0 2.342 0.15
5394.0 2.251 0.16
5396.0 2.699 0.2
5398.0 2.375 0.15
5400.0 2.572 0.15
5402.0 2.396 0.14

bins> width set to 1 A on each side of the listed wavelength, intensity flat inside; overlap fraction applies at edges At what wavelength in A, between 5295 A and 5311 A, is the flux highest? 5304.0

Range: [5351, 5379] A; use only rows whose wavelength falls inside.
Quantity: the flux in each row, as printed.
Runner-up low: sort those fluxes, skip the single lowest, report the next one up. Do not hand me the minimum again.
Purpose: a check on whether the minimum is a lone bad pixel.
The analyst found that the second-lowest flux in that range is 2.53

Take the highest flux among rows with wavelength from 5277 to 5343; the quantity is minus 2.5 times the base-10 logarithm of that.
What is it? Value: -1.14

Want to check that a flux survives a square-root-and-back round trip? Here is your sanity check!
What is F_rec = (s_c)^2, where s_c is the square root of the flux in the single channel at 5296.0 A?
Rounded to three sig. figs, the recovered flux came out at 2.47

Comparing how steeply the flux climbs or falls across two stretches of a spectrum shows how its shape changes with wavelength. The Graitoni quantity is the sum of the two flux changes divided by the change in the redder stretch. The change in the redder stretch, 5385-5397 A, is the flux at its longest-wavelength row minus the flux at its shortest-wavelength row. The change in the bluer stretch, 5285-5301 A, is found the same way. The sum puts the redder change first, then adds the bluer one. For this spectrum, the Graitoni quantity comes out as 2.7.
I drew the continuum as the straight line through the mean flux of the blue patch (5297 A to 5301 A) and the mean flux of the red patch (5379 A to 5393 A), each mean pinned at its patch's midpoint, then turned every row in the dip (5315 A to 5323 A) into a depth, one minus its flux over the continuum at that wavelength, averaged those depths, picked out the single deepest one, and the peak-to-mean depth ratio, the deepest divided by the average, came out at -2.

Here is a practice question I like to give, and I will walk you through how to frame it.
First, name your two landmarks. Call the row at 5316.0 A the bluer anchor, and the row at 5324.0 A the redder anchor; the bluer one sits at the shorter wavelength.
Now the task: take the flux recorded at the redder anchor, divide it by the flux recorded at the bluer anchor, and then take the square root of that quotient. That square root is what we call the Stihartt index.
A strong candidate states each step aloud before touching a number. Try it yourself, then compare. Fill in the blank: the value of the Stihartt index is 0.96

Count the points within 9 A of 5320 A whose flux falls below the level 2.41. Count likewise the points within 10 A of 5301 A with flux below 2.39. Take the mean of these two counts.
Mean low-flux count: 2.5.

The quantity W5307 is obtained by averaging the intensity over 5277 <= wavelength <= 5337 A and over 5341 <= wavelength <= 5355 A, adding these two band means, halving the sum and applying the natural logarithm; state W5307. 0.941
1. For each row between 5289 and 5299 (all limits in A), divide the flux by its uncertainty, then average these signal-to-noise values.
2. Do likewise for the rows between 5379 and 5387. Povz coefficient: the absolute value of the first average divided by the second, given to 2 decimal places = 1.17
